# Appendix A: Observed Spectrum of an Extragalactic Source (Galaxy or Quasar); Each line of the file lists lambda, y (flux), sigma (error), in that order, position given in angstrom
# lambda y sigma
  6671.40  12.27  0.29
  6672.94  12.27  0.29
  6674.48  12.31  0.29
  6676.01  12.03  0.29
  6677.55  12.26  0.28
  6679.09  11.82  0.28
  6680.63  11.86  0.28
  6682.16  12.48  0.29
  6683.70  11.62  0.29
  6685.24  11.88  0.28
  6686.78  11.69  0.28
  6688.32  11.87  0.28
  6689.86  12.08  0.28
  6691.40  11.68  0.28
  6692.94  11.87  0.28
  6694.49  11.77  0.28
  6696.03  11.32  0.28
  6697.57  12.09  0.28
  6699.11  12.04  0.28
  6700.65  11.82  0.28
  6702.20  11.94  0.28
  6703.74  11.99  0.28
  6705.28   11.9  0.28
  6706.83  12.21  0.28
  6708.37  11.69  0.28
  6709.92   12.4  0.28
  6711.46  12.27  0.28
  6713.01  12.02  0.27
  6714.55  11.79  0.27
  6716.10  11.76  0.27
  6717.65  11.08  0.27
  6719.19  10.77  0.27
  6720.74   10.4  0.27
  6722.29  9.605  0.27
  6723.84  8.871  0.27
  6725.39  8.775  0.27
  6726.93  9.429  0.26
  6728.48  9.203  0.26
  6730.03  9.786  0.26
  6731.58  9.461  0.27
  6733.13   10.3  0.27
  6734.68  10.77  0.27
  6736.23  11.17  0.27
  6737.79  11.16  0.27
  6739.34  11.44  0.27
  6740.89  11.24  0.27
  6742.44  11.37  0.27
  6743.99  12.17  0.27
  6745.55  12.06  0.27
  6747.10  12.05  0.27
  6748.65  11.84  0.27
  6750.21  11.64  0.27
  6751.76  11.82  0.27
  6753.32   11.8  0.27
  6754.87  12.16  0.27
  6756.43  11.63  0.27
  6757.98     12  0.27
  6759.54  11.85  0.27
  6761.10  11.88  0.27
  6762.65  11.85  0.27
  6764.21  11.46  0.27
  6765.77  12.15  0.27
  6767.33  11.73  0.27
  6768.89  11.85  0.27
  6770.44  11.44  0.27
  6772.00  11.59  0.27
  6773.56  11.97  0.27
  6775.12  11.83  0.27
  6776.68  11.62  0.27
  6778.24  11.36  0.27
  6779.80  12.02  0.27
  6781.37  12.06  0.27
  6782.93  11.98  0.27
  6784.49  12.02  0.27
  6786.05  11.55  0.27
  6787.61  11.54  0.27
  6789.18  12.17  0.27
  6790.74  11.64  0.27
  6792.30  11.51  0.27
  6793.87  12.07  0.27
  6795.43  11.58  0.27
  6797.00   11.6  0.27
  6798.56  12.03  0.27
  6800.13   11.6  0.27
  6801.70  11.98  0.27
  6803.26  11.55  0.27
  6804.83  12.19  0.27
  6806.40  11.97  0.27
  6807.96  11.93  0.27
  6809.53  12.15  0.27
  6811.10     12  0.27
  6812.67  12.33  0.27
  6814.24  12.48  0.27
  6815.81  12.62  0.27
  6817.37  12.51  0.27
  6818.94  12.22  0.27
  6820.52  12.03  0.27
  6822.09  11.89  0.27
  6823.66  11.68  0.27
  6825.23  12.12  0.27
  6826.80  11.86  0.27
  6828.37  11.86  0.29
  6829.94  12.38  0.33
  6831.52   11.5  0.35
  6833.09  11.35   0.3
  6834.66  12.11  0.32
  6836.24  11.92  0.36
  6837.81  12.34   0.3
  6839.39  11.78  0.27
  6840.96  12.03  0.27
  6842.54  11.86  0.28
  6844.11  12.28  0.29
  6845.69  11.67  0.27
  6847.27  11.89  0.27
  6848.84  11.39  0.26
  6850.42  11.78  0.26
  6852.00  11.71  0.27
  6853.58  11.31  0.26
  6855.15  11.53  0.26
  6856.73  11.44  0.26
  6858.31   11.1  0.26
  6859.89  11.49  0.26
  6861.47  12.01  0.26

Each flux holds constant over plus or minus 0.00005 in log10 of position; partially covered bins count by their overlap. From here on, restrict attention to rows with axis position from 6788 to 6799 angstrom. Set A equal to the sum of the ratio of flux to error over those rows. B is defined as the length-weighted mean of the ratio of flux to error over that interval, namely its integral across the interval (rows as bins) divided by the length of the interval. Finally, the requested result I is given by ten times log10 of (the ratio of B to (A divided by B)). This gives 7.94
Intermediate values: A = 306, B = 43.64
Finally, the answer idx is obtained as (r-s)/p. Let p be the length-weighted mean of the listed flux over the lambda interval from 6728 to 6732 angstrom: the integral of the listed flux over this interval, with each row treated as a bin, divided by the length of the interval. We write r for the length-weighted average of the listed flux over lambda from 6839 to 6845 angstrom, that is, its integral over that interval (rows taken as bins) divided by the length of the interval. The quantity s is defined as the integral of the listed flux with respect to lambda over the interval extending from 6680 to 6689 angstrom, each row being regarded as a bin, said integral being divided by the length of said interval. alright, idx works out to 0.01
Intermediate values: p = 9.5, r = 12.00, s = 11.9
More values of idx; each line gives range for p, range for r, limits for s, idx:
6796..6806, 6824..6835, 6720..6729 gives 0.21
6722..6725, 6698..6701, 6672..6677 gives -0.02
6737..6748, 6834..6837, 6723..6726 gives 0.27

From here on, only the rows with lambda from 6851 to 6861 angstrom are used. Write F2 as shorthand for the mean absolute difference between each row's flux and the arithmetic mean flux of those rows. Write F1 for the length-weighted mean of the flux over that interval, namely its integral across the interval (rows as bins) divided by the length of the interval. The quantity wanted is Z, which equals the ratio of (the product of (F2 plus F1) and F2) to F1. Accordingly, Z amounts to 0.15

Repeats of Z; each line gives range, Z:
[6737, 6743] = 0.10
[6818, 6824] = 0.17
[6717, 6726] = 0.90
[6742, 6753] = 0.21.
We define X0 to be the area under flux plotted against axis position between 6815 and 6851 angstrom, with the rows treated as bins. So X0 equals 431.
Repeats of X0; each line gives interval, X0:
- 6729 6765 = 411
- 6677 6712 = 418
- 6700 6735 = 381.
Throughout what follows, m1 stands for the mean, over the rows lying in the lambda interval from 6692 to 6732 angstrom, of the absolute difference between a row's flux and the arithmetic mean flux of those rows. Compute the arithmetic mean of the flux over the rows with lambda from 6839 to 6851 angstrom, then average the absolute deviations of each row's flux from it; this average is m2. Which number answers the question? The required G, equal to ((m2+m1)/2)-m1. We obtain -0.4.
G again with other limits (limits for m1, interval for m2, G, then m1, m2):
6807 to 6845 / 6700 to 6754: 0.3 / 0.25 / 0.87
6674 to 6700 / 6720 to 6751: 0.4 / 0.22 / 0.99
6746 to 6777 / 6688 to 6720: 0.1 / 0.16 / 0.26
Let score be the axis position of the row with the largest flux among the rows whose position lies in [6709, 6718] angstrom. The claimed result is 6709.92 angstrom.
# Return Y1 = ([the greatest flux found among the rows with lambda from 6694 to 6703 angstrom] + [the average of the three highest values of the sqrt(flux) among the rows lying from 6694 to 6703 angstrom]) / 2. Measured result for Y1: 7.78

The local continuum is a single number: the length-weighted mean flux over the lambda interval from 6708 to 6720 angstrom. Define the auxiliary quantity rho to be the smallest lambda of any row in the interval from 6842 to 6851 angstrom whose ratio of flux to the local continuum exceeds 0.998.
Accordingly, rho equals 6842.54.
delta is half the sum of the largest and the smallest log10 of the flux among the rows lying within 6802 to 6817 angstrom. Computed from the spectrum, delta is 1.08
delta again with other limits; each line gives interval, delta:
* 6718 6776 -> 1.01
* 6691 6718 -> 1.07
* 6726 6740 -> 1.01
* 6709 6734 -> 1.02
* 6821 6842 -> 1.07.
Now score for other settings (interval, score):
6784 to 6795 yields 6789.18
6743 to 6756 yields 6743.99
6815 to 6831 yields 6815.81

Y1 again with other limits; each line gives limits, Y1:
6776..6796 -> 7.82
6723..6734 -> 6.72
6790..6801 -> 7.76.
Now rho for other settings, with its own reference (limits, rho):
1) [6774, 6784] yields 6775.12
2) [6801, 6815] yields 6801.70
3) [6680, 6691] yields 6680.63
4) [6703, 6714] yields 6703.74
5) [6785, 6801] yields 6789.18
